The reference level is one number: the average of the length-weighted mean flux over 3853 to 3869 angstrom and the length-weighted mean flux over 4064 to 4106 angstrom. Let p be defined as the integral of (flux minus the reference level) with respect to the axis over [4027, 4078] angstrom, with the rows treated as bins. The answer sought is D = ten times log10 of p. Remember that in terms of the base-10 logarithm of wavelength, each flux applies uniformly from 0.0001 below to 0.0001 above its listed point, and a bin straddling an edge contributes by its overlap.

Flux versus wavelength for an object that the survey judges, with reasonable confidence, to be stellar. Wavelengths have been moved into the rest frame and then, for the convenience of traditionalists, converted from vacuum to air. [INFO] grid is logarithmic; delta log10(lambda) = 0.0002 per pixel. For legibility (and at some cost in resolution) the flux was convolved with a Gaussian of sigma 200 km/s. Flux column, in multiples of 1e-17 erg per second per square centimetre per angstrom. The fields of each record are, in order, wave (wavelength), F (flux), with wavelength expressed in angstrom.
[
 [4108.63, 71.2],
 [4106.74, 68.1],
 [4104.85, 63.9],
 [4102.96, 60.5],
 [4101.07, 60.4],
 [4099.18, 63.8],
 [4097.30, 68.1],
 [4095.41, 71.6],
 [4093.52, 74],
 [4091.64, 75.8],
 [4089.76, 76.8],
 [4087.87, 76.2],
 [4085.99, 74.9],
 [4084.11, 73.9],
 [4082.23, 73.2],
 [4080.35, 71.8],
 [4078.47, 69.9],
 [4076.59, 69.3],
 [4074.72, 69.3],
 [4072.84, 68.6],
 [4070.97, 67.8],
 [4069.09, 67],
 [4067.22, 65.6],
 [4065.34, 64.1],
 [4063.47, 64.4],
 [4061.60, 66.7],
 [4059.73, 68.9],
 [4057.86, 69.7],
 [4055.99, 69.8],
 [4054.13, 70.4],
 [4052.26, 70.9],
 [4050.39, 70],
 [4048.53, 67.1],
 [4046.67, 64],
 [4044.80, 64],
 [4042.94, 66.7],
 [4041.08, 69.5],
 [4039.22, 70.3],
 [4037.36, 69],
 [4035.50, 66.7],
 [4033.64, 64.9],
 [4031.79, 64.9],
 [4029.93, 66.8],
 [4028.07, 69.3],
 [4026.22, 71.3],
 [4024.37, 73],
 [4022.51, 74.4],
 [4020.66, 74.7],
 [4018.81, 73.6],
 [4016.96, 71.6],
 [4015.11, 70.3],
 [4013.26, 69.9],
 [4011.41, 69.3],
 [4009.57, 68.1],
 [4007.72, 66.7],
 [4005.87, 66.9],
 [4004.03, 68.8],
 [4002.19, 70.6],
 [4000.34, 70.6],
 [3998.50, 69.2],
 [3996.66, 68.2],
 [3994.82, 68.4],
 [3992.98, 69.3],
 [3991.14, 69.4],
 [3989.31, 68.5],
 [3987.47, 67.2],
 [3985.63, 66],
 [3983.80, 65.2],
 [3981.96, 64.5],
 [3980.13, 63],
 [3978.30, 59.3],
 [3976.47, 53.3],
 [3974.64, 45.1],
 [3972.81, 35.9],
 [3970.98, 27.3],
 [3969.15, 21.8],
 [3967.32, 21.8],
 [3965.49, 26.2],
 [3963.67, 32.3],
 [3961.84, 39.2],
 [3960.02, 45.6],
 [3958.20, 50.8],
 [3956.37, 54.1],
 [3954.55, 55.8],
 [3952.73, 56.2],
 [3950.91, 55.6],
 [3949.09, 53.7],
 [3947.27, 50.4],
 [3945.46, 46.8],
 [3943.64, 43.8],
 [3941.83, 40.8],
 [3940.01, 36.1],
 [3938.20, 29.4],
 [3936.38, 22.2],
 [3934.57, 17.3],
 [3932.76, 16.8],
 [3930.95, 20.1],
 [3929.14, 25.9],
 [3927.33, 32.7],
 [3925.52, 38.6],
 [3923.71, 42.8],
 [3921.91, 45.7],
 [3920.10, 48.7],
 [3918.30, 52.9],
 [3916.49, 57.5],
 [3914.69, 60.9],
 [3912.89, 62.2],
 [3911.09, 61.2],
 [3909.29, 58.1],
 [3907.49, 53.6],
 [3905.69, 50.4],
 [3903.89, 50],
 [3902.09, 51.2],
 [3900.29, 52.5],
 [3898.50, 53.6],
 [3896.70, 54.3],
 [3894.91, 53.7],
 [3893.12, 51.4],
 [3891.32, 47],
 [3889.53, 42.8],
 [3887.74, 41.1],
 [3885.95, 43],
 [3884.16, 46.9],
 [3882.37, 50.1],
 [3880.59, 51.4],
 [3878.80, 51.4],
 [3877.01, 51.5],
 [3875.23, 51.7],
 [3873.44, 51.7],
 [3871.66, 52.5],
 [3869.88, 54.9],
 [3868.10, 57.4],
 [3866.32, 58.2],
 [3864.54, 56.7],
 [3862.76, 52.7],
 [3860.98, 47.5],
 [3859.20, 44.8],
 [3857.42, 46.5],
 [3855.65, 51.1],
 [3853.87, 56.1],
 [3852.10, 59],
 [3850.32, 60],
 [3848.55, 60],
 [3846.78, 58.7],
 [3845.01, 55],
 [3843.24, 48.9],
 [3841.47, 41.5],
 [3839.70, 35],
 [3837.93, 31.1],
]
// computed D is 25.4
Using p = 348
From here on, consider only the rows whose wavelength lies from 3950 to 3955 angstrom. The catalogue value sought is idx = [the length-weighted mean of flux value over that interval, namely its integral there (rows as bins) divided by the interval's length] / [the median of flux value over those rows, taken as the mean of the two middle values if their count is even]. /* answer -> 1.00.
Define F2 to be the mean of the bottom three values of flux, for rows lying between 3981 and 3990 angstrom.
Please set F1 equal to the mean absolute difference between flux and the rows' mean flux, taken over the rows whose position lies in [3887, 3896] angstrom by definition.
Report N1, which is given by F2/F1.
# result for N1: 15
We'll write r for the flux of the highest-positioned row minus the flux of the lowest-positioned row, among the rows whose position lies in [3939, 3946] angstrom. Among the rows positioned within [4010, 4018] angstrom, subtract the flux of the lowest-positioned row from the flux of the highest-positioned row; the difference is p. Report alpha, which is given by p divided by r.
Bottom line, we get 0.2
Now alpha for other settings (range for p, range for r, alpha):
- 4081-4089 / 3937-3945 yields 0.2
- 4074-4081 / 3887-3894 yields 0.2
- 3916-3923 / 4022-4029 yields 2.3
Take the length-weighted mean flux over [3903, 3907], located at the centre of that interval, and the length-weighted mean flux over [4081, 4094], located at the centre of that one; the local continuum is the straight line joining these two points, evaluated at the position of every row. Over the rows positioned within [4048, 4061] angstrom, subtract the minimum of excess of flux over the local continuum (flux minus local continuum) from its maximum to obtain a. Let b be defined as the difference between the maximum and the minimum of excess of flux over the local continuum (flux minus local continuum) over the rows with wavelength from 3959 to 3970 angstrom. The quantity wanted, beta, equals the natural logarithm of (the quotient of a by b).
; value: -2.0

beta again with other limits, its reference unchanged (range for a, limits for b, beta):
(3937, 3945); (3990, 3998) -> 2.0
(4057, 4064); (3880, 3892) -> -0.6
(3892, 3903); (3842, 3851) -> -1.0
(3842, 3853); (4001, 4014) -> 0.8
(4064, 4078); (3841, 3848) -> -1.4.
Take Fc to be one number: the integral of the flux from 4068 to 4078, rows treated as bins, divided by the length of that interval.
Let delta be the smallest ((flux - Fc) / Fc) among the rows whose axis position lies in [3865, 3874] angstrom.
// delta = -0.2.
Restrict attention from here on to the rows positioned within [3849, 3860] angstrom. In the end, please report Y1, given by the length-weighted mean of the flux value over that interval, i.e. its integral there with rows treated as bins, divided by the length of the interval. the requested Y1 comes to 53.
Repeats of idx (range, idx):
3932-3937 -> 1.08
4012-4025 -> 0.99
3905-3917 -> 1.00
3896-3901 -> 1.00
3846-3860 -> 0.95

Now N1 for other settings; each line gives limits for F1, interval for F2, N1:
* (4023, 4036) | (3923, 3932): 10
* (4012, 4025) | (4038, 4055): 40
